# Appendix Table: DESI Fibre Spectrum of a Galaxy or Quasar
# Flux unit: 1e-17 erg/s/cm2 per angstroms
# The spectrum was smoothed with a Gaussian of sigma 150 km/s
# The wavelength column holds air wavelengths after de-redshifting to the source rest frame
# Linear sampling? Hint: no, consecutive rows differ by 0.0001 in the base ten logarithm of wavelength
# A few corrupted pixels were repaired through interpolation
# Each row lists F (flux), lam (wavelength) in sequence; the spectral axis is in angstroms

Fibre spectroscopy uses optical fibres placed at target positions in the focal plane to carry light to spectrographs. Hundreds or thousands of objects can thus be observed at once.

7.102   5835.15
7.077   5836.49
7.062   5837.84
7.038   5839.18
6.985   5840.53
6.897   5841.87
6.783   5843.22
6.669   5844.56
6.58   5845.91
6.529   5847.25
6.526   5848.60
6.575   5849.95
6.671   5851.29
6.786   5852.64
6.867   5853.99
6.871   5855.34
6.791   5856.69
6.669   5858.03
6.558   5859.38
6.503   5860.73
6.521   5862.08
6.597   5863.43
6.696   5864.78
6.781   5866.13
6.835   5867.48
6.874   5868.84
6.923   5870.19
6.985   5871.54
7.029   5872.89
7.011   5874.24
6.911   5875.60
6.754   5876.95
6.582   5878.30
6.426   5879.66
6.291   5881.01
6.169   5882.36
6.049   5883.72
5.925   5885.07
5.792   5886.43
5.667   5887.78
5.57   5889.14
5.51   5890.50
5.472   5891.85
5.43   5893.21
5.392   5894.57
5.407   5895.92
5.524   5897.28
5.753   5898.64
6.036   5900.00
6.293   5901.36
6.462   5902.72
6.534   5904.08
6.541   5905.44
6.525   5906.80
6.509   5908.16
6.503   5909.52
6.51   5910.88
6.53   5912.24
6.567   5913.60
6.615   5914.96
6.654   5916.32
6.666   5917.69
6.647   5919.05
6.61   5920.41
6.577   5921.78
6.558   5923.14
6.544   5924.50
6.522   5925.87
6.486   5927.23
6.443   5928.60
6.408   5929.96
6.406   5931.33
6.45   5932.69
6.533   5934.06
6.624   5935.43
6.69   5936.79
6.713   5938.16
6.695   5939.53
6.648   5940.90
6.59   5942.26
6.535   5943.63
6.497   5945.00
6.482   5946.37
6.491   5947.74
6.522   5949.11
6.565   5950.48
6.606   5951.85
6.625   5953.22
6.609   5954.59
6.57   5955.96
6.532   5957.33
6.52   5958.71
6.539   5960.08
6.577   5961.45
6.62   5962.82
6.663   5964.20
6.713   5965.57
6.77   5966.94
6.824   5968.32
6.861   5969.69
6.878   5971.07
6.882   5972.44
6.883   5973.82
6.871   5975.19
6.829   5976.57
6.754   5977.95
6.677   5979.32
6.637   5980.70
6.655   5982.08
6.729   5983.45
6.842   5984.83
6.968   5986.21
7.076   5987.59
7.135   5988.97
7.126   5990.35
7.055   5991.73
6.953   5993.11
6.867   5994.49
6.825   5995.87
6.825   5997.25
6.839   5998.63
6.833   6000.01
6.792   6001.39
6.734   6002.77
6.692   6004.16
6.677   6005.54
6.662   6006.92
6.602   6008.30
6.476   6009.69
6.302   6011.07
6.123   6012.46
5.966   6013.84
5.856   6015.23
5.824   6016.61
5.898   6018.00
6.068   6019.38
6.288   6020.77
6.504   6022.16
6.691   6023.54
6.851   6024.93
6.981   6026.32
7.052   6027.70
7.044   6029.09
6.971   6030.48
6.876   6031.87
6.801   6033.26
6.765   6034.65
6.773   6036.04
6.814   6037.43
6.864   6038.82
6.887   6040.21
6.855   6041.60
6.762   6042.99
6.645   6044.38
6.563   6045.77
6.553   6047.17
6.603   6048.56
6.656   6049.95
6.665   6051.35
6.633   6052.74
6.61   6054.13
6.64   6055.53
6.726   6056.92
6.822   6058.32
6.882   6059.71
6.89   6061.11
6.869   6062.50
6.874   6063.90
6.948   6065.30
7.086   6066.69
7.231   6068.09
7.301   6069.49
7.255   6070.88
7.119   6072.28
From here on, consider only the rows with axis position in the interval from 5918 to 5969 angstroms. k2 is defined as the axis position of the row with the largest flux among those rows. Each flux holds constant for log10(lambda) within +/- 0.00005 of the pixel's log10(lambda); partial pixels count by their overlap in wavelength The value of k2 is 5968.32 angstroms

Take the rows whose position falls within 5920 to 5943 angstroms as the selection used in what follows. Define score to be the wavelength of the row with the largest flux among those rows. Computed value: 5938.16 angstroms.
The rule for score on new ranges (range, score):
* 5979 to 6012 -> 5988.97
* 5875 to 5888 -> 5875.60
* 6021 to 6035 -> 6027.70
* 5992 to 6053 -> 6027.70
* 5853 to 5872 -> 5871.54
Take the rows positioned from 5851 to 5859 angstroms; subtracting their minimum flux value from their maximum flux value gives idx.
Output 0.20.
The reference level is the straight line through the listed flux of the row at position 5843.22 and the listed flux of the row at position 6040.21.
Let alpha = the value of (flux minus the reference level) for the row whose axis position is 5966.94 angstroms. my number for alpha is -0.08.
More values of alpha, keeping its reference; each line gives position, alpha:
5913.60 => -0.25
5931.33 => -0.42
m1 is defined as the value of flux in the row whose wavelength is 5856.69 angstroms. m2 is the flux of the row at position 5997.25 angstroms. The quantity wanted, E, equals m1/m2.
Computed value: 1.00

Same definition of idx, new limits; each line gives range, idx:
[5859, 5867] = 0.28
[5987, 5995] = 0.27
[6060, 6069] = 0.36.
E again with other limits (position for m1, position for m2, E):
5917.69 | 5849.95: 1.01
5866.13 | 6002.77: 1.01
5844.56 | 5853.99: 0.97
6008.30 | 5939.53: 0.99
